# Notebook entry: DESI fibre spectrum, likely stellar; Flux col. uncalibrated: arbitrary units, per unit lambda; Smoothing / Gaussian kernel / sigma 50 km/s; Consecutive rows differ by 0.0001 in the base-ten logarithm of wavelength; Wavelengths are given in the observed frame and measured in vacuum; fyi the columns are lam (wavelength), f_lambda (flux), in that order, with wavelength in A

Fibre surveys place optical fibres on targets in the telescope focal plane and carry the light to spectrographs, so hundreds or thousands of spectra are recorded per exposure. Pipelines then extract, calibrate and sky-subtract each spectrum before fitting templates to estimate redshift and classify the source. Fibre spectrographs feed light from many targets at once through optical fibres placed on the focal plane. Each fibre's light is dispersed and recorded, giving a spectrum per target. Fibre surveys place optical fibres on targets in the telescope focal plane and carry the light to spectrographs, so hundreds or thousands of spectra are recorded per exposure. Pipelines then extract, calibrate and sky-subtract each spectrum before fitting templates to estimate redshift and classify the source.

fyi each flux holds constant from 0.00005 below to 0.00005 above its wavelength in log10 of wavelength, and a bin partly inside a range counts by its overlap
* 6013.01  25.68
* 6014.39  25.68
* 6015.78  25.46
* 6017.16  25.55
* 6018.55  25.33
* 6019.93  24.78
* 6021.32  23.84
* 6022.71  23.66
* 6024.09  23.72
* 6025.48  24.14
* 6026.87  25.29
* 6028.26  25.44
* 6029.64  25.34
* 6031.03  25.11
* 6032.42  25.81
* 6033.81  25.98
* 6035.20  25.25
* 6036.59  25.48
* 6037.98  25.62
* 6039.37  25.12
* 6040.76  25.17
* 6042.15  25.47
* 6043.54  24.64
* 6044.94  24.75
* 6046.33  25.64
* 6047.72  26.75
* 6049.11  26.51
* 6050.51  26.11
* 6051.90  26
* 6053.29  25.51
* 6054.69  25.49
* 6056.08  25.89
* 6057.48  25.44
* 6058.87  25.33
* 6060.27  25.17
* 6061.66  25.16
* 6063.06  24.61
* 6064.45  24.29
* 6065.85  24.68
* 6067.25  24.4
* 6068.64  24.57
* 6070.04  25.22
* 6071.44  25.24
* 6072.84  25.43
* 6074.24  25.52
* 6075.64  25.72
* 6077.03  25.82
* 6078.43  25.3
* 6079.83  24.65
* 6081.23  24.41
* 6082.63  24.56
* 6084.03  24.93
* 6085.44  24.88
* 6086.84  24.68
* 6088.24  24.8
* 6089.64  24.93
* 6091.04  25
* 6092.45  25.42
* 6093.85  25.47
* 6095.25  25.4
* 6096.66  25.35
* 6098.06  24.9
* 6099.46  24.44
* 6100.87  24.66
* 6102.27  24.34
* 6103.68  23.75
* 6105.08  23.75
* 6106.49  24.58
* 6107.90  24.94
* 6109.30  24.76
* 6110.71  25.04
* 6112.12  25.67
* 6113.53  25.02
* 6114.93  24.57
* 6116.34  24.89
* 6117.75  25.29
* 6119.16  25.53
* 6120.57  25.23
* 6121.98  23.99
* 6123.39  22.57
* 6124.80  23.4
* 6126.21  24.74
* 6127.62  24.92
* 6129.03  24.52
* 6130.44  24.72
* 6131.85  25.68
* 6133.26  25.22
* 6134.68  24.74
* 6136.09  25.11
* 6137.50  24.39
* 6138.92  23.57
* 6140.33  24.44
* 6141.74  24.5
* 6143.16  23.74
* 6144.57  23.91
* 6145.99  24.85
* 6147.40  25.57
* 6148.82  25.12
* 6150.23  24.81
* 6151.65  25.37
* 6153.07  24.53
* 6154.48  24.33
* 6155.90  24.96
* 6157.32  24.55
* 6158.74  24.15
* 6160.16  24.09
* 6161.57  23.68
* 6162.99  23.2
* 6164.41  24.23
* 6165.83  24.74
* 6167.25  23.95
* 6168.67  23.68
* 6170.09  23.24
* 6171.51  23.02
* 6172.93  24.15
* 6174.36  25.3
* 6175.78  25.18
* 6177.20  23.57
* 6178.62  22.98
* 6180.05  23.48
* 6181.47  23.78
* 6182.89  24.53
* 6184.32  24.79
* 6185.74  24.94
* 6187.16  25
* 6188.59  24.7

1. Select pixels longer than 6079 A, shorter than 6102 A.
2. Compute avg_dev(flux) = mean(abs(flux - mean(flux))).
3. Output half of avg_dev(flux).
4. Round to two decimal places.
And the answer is 0.14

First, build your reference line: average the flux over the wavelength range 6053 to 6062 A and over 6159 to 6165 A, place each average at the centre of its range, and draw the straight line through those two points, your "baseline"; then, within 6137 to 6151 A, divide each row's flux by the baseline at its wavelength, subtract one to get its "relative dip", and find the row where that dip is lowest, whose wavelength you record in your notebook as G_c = 6138.92 A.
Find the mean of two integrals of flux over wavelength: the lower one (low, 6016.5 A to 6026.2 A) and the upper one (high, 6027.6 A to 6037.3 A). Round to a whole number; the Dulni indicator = 242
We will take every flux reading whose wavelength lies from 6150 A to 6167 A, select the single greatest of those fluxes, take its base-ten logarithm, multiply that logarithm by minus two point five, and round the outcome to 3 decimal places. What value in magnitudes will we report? -3.511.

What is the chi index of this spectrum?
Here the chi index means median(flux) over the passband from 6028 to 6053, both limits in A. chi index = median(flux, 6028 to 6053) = 25.5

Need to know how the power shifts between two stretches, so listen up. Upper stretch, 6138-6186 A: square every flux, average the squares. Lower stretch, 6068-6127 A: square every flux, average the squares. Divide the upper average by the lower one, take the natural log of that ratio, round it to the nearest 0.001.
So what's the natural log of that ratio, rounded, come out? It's -0.047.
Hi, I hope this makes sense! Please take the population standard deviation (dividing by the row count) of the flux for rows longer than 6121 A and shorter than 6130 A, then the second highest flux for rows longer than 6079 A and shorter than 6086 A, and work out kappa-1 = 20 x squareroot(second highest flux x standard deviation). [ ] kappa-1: 91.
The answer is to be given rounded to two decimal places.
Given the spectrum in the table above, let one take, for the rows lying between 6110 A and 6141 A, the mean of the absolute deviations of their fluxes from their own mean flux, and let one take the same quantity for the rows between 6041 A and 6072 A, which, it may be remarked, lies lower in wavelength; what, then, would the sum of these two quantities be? 1.07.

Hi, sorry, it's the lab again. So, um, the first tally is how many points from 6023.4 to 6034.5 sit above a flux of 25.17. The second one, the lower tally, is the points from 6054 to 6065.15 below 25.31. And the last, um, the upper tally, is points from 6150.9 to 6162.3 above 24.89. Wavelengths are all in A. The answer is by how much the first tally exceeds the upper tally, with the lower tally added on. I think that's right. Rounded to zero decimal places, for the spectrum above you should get 7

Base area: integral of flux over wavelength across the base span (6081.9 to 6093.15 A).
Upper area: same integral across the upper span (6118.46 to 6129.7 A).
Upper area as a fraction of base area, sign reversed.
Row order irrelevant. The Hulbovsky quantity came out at -0.98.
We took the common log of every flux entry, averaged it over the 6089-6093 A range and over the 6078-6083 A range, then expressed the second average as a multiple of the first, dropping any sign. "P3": 1.00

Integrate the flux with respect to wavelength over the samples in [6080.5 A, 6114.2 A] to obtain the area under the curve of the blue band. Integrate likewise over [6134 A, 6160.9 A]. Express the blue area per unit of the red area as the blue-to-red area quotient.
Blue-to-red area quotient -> 1.3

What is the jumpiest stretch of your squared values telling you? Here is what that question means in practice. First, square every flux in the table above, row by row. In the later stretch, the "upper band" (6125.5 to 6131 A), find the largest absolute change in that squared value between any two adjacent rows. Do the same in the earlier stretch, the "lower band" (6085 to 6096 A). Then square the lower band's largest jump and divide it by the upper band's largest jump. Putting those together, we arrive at 23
